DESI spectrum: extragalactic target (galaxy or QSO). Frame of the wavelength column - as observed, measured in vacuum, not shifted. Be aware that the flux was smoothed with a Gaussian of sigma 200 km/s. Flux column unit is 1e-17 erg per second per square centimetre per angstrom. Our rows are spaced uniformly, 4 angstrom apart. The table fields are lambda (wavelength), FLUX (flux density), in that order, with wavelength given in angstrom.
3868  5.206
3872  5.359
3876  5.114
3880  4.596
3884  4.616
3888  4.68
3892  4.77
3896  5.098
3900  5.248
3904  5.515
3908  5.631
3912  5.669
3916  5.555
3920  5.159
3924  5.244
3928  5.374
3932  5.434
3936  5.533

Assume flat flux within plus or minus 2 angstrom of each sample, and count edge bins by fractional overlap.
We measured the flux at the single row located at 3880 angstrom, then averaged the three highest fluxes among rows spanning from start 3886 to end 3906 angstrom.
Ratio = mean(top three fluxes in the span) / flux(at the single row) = 1.15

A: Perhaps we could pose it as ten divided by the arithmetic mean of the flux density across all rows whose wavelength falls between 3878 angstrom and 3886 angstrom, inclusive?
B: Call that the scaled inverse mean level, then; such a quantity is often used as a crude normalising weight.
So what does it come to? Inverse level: 2.17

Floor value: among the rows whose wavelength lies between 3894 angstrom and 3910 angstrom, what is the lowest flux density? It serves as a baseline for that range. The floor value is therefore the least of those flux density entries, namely 5.098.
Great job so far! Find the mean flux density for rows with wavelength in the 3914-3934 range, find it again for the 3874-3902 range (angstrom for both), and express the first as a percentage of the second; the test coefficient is 110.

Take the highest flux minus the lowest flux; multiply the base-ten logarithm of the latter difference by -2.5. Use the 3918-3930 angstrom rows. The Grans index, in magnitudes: 1.7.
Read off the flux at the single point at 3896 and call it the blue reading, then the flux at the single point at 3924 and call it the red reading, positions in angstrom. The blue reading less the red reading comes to -0.1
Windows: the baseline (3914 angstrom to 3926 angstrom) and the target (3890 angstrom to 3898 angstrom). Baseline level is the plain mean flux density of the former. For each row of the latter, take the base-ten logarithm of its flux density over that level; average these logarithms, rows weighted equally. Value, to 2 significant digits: -0.033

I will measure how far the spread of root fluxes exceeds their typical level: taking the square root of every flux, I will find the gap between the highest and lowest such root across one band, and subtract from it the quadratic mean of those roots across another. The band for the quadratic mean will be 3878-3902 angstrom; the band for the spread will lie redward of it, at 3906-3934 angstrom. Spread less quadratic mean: -2.09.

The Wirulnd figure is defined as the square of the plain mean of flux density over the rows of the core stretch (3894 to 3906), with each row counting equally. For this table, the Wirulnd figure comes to 28.0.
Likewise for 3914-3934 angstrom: 28.7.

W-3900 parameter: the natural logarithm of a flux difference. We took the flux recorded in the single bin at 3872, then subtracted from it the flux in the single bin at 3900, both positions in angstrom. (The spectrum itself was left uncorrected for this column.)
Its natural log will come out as -2.2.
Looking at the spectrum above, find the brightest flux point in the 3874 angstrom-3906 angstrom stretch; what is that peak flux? 5.515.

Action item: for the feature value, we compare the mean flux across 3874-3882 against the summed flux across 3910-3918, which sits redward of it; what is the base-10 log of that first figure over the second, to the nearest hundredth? -0.36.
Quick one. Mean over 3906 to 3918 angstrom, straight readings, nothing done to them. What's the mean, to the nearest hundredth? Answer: 5.62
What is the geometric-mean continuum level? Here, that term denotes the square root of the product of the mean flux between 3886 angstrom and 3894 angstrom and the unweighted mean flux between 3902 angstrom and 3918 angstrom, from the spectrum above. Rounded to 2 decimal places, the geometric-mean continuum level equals 5.14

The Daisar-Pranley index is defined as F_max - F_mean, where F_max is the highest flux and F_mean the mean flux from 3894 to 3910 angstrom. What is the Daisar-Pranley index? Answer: 0.26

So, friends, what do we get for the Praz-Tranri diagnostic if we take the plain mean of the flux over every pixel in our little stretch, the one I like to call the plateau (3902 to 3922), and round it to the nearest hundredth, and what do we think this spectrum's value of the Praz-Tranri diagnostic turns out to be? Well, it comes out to 5.51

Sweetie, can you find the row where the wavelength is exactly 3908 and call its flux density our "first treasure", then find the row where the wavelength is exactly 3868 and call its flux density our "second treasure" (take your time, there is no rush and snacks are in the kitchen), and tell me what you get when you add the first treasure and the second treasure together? 10.8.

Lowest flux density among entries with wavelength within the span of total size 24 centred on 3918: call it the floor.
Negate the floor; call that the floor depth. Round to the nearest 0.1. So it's -5.2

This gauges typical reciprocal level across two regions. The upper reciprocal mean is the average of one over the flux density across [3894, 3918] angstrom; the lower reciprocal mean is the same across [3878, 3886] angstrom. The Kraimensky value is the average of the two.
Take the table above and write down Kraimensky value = 0.200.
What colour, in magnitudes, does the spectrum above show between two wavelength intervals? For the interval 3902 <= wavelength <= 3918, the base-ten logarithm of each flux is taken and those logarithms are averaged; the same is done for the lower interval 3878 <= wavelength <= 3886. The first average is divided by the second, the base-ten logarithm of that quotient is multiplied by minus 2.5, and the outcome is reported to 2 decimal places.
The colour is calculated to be -0.13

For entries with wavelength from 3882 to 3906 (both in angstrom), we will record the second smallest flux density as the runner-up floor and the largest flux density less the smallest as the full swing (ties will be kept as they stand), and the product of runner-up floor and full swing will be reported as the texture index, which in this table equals 4.2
